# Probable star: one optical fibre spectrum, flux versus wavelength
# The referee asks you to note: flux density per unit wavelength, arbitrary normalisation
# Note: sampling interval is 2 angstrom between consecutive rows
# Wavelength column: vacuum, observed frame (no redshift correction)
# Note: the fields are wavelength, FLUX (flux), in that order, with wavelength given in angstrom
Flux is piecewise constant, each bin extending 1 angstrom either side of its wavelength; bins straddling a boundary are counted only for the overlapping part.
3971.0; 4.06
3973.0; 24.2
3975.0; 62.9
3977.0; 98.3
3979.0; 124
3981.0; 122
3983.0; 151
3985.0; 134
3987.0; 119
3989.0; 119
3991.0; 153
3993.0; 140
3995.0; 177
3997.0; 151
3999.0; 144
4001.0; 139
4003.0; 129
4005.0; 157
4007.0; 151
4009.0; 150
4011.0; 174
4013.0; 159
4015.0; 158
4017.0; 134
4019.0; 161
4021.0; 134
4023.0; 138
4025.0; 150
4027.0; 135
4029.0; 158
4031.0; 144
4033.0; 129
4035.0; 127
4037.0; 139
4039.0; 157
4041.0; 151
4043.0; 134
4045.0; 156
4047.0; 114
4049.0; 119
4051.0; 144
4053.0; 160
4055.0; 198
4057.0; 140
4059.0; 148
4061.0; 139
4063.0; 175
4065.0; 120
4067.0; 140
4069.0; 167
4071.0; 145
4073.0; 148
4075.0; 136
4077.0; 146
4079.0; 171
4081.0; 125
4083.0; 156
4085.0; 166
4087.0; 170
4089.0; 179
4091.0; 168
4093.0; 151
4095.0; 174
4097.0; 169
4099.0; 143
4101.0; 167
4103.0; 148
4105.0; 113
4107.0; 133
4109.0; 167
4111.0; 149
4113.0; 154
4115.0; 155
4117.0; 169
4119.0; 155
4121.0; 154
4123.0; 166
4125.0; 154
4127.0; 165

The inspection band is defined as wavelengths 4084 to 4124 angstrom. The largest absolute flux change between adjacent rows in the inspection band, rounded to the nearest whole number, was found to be 35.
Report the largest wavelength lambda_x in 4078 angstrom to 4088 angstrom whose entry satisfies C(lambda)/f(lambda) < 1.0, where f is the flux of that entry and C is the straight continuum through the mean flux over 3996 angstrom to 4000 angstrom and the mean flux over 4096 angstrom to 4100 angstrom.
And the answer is 4087.0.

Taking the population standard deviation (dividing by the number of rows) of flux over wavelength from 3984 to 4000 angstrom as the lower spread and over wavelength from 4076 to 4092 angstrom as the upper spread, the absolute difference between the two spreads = 1.6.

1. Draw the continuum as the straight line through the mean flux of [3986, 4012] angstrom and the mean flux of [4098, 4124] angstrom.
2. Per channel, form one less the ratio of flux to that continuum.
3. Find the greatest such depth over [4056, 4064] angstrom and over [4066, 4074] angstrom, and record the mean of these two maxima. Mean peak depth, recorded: 0.067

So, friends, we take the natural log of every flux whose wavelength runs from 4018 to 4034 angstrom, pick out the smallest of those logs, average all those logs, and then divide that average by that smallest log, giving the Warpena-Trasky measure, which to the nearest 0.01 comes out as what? 1.02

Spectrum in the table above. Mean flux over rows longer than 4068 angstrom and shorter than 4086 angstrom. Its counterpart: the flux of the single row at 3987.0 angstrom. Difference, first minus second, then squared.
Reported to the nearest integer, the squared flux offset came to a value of 1031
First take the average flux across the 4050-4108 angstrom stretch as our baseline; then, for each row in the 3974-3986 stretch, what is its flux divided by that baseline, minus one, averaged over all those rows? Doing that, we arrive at -0.25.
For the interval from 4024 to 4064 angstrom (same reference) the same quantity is -0.05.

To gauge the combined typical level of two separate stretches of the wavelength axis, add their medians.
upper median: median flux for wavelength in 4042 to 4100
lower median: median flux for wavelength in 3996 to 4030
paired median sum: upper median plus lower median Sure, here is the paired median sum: 298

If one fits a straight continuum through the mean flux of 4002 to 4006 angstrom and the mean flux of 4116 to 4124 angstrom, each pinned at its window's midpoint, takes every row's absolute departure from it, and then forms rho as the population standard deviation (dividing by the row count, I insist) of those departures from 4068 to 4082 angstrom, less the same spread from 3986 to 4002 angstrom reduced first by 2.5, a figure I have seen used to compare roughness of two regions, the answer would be -1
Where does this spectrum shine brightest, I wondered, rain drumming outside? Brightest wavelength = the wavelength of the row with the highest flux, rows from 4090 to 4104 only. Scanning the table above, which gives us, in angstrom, 4095.0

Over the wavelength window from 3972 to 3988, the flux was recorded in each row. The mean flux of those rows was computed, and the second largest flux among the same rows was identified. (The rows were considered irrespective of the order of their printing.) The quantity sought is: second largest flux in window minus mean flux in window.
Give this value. 30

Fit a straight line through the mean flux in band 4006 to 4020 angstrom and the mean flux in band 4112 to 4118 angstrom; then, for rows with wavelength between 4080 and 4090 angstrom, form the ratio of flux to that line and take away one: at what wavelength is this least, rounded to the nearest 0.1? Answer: 4081.0 angstrom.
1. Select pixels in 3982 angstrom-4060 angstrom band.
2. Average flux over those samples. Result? 146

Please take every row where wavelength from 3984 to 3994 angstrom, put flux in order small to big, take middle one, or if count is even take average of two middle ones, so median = 134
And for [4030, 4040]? 139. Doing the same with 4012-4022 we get 158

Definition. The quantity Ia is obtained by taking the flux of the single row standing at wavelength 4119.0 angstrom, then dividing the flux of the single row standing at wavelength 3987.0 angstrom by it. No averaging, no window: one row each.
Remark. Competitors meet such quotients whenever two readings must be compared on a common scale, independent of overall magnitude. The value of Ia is 0.77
